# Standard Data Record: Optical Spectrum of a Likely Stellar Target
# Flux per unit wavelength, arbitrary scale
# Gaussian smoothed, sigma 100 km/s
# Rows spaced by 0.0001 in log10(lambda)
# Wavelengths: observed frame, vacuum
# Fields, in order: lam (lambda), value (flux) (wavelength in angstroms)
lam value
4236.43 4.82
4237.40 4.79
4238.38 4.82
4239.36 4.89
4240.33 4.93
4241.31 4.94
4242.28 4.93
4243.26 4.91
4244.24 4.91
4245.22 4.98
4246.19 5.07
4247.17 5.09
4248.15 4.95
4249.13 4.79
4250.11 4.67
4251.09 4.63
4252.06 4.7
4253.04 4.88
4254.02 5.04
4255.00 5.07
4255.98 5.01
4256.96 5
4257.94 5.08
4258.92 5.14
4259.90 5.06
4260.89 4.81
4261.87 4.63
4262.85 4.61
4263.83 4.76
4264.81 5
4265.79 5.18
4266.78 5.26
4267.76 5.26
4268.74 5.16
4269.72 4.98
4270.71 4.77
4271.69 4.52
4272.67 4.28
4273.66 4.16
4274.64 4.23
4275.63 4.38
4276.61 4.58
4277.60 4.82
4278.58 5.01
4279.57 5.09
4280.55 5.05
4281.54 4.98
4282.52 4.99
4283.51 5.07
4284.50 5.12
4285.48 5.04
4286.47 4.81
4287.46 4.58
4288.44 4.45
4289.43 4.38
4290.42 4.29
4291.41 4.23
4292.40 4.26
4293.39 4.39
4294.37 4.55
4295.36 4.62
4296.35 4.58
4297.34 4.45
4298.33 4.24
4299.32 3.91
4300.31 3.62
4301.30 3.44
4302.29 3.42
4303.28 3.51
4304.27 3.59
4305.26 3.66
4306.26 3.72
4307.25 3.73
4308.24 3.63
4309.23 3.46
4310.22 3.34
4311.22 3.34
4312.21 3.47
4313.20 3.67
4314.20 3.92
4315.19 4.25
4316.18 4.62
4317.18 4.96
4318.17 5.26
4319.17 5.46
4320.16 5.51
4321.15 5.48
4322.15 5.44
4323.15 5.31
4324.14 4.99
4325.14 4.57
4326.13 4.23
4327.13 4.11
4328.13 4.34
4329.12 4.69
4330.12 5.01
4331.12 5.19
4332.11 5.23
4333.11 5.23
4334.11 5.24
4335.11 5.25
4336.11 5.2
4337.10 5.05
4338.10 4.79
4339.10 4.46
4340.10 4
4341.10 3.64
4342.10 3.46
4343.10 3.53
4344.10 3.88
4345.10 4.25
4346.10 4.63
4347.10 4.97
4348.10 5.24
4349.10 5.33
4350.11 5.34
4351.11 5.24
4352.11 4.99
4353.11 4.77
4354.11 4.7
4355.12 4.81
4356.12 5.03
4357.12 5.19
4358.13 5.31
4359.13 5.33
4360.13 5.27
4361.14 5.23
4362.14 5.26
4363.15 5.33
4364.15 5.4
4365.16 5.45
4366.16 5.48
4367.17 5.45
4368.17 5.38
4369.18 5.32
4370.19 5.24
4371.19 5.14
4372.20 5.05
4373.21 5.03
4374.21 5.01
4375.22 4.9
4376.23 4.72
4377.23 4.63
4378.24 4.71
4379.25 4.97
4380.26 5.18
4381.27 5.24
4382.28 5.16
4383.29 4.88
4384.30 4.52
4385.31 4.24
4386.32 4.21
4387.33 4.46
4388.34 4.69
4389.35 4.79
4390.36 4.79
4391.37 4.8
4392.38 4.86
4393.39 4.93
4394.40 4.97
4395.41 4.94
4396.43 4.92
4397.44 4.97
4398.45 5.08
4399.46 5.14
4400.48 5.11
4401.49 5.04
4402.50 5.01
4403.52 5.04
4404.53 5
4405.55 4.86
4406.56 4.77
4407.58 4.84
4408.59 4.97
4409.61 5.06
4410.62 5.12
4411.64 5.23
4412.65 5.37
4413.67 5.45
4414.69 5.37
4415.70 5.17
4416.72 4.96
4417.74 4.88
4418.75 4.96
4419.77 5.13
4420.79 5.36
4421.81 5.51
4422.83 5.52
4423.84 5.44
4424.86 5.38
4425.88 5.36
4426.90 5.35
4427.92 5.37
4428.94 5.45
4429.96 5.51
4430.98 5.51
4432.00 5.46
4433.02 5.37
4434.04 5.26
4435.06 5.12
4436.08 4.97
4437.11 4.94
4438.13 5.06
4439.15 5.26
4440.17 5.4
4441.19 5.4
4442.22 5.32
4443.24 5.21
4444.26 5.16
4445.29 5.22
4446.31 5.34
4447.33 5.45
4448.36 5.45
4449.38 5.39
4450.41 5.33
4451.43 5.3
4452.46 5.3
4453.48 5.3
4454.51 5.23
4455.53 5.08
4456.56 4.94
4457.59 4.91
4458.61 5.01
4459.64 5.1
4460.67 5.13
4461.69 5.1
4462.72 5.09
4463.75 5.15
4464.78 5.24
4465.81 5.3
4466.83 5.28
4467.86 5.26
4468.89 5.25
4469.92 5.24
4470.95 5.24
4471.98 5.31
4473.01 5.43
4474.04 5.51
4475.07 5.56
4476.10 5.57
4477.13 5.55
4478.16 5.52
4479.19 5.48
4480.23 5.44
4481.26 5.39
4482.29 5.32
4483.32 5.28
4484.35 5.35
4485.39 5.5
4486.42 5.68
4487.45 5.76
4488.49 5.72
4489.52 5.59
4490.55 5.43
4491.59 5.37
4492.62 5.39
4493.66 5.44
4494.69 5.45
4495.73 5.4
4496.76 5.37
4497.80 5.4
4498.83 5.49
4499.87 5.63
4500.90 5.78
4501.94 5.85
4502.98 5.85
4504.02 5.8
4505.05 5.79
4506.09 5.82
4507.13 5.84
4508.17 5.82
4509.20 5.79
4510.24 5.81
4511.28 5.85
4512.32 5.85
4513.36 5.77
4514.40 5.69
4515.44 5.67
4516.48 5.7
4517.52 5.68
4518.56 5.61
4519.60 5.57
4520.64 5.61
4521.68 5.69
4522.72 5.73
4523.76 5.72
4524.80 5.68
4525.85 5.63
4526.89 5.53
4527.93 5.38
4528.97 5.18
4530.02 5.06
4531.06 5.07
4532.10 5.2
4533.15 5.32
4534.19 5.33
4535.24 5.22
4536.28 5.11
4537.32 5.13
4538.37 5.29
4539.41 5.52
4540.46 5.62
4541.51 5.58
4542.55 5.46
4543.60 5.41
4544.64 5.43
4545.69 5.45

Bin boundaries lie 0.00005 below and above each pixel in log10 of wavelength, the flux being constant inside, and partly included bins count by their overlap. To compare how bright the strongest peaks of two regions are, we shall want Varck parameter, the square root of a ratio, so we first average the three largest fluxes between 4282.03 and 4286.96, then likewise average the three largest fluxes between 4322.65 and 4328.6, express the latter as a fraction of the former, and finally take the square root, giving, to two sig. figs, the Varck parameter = 0.99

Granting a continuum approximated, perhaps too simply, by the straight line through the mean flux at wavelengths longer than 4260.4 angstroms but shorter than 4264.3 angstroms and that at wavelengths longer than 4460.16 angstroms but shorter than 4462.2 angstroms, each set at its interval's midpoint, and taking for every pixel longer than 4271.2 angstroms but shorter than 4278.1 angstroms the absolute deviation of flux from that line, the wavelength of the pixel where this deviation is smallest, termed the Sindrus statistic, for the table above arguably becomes 4277.60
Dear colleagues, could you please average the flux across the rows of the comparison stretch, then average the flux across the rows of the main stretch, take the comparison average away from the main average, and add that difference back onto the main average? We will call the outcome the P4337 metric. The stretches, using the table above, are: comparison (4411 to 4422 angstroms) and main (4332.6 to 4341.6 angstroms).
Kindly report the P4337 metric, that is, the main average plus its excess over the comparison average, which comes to 4.3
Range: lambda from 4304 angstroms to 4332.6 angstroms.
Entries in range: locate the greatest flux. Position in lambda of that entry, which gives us 4320.16 angstroms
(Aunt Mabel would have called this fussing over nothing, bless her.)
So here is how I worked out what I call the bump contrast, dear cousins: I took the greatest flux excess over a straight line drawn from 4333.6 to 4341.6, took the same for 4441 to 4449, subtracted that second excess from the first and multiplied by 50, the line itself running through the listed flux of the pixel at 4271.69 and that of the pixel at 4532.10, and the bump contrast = 5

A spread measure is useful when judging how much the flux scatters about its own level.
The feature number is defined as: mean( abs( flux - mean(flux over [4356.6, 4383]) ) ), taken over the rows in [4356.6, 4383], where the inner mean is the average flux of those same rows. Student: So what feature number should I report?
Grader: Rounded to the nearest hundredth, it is 0.18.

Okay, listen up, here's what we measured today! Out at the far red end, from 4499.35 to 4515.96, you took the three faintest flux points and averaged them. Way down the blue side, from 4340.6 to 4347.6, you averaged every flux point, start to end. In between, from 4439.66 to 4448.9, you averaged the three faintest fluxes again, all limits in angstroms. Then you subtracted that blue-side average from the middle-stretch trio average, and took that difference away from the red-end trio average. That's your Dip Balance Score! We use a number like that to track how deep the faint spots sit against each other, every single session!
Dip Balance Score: 4.52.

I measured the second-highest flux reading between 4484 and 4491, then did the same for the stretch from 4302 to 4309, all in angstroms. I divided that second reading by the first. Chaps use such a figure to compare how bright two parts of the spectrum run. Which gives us 0.65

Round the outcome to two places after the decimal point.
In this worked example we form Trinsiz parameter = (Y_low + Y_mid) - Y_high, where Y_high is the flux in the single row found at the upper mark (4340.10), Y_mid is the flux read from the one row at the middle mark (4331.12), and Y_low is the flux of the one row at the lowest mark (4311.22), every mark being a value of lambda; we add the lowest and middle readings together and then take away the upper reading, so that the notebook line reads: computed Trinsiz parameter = 4.53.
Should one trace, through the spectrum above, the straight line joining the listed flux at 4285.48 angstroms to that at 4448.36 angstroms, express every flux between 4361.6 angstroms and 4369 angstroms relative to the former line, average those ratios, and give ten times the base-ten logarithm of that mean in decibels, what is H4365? 0.12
